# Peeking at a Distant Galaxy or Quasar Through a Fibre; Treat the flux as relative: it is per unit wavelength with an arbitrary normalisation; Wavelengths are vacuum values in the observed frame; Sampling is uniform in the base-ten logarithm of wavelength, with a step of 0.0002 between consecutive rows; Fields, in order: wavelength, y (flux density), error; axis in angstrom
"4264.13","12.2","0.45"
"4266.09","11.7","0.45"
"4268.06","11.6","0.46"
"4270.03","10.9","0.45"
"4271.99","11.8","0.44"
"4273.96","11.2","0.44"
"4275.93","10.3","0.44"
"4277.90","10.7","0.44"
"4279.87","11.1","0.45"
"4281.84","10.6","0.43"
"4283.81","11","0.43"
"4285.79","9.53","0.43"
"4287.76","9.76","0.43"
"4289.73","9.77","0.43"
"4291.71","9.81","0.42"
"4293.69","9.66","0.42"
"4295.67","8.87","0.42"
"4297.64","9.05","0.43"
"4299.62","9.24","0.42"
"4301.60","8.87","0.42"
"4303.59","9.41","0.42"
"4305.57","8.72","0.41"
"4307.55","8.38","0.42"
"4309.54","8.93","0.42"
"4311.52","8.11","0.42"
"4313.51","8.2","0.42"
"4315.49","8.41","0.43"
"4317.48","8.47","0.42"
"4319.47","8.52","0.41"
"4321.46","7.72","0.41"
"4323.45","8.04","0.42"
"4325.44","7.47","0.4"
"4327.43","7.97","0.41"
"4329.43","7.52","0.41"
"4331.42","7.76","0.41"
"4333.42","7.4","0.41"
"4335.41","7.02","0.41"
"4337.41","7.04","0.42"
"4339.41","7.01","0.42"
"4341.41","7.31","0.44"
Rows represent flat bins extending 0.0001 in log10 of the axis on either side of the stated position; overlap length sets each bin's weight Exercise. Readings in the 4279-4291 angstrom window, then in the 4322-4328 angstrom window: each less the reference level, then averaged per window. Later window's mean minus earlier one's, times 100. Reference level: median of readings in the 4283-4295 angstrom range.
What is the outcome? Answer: -247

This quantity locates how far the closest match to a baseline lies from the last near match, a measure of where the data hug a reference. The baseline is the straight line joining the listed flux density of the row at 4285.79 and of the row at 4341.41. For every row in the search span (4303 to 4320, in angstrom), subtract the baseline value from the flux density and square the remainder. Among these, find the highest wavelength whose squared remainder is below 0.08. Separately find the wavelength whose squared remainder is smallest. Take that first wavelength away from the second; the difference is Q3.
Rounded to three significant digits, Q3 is -11.9 angstrom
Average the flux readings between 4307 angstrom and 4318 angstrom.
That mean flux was 8.4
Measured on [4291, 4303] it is 9.2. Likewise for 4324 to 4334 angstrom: 7.6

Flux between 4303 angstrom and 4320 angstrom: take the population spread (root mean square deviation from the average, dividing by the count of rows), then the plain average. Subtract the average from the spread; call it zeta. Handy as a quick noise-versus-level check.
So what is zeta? -8.2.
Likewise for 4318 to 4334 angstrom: -7.5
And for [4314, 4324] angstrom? -7.9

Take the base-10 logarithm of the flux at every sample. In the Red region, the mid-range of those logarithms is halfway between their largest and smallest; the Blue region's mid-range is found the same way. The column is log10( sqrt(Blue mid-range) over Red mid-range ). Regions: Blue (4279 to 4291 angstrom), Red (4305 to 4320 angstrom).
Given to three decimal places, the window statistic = 0.034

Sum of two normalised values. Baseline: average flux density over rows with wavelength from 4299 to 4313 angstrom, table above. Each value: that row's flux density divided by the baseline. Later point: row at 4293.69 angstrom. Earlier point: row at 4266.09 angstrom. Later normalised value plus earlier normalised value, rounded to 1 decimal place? 2.4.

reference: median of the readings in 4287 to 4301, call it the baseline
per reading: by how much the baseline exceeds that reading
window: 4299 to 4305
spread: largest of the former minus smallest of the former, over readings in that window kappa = 0.54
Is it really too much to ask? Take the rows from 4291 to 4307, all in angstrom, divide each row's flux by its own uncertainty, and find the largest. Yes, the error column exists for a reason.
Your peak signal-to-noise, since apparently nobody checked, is 23.4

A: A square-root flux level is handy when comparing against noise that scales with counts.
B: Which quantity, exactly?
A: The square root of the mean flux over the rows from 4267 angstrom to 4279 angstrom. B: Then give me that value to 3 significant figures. 3.33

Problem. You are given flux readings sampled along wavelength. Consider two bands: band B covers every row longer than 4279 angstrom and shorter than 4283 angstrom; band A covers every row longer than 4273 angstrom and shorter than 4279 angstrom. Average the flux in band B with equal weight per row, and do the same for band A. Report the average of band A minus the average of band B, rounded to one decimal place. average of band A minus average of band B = -0.1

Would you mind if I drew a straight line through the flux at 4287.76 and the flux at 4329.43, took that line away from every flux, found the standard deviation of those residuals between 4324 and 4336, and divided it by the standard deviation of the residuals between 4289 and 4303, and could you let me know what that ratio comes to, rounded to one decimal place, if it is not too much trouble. 1.0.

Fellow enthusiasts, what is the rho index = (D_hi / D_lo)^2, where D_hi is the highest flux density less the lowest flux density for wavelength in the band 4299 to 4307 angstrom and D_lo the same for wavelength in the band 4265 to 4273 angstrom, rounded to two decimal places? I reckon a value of 0.59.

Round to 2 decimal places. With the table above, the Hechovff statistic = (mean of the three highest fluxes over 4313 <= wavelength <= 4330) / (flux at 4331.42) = 1.09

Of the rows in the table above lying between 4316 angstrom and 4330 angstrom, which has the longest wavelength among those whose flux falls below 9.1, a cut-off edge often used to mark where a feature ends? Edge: 4329.43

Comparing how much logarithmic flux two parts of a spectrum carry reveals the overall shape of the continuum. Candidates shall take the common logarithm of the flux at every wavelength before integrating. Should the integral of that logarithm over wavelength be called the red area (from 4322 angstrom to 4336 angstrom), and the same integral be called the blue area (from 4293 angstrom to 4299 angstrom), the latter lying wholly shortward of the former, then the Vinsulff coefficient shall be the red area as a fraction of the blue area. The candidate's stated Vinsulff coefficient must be 2.1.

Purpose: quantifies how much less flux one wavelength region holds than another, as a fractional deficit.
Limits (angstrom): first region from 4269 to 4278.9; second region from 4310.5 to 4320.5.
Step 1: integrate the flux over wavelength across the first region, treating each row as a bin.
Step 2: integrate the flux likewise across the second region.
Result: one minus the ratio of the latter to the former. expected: 0.23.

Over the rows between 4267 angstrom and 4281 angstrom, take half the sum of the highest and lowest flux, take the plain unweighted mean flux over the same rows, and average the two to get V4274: 11.1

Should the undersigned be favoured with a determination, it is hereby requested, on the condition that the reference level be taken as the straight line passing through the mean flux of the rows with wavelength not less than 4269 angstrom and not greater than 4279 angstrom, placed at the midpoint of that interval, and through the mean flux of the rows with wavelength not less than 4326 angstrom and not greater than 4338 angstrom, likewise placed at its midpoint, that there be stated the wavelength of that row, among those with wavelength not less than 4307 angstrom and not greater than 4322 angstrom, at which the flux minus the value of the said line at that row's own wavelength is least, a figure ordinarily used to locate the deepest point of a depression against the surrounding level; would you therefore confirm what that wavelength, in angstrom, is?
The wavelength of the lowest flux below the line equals 4311.52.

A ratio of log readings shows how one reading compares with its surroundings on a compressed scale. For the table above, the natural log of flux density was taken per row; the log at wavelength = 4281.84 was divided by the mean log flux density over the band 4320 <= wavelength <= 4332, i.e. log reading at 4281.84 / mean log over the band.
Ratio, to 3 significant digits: 1.15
